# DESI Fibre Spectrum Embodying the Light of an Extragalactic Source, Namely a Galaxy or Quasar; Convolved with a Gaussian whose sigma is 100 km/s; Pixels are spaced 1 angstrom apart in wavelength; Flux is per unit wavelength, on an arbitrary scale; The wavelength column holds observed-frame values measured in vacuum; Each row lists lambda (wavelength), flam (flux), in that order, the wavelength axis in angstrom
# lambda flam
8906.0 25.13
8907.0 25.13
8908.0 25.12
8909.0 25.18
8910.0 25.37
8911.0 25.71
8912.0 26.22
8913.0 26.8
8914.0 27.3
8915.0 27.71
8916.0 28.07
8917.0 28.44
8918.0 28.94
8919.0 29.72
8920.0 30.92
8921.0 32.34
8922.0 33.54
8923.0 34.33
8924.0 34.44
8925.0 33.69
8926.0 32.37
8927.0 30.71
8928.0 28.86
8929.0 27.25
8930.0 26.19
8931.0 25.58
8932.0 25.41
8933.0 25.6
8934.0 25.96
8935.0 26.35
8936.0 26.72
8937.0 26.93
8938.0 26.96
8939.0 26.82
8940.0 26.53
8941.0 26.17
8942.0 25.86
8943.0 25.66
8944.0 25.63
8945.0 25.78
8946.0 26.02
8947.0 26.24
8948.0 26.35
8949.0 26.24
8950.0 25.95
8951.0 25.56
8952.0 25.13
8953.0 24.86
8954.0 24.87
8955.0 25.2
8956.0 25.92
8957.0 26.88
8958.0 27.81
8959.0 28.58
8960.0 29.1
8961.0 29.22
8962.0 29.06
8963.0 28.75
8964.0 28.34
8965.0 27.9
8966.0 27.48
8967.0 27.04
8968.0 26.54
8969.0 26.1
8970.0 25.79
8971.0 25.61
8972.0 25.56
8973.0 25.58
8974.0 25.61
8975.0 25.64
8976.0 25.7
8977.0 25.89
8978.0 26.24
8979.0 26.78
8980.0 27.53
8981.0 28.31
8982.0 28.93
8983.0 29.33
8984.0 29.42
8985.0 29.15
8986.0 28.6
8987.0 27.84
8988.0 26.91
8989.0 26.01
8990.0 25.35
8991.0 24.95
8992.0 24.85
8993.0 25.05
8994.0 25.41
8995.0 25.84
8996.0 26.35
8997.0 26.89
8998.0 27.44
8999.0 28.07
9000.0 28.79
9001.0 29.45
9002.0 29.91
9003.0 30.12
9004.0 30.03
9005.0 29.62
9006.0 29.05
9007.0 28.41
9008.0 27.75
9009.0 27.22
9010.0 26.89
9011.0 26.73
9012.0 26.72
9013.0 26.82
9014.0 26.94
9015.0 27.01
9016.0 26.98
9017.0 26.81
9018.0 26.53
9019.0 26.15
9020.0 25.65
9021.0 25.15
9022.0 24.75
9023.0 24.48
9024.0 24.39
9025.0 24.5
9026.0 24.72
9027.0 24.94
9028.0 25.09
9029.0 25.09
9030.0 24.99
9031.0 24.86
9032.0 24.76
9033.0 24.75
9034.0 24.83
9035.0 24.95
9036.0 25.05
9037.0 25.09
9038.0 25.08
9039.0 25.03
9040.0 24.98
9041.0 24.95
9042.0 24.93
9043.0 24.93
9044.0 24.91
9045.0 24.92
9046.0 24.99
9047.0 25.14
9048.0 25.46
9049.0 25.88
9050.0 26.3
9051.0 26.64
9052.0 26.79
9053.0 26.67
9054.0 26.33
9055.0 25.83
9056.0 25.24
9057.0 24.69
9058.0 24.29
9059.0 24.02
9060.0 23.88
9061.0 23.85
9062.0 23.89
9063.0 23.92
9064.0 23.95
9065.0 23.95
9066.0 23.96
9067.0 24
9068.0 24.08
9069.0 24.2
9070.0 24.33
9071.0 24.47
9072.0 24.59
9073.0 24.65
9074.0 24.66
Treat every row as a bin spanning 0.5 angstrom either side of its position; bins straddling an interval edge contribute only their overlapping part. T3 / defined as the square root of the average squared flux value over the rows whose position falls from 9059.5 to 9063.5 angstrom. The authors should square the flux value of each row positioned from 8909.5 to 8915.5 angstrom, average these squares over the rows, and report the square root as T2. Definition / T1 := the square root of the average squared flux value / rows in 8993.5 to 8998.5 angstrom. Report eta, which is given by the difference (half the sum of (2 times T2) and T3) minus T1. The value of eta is 12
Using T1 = 26.4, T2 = 26.5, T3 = 23.9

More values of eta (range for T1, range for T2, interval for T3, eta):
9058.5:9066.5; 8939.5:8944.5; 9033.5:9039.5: 15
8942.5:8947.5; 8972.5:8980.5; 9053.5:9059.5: 13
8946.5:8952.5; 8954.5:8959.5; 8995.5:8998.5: 14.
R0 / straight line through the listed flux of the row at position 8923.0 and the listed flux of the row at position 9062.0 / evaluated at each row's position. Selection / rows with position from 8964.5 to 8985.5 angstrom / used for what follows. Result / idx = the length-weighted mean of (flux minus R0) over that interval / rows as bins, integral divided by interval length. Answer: -3.5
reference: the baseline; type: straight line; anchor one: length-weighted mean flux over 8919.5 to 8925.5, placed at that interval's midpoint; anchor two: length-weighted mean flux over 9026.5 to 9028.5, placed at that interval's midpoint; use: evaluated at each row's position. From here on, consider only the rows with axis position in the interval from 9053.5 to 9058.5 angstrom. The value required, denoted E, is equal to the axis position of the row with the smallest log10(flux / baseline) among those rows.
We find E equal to 9058.0 angstrom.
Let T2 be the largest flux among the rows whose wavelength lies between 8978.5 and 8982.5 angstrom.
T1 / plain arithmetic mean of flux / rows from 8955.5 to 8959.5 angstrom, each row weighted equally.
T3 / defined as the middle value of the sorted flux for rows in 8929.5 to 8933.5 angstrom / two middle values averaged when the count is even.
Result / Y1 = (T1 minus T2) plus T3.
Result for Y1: 24.0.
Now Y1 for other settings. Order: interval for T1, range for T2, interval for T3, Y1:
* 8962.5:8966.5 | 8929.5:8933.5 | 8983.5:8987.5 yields 30.8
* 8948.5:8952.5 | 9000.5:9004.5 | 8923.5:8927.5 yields 28.6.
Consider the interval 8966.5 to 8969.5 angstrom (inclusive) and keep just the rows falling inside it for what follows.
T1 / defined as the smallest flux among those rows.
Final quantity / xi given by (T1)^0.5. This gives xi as 5.11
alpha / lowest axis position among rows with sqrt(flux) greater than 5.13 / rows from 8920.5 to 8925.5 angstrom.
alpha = 8921.0 angstrom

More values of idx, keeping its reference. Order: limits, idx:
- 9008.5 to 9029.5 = -1.2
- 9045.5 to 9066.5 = 0.7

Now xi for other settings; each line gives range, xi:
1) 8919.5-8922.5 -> 5.56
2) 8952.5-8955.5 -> 4.99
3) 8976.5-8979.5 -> 5.09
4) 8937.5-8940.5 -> 5.15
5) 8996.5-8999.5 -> 5.19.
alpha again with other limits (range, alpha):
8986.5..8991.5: 8987.0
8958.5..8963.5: 8959.0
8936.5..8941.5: 8937.0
